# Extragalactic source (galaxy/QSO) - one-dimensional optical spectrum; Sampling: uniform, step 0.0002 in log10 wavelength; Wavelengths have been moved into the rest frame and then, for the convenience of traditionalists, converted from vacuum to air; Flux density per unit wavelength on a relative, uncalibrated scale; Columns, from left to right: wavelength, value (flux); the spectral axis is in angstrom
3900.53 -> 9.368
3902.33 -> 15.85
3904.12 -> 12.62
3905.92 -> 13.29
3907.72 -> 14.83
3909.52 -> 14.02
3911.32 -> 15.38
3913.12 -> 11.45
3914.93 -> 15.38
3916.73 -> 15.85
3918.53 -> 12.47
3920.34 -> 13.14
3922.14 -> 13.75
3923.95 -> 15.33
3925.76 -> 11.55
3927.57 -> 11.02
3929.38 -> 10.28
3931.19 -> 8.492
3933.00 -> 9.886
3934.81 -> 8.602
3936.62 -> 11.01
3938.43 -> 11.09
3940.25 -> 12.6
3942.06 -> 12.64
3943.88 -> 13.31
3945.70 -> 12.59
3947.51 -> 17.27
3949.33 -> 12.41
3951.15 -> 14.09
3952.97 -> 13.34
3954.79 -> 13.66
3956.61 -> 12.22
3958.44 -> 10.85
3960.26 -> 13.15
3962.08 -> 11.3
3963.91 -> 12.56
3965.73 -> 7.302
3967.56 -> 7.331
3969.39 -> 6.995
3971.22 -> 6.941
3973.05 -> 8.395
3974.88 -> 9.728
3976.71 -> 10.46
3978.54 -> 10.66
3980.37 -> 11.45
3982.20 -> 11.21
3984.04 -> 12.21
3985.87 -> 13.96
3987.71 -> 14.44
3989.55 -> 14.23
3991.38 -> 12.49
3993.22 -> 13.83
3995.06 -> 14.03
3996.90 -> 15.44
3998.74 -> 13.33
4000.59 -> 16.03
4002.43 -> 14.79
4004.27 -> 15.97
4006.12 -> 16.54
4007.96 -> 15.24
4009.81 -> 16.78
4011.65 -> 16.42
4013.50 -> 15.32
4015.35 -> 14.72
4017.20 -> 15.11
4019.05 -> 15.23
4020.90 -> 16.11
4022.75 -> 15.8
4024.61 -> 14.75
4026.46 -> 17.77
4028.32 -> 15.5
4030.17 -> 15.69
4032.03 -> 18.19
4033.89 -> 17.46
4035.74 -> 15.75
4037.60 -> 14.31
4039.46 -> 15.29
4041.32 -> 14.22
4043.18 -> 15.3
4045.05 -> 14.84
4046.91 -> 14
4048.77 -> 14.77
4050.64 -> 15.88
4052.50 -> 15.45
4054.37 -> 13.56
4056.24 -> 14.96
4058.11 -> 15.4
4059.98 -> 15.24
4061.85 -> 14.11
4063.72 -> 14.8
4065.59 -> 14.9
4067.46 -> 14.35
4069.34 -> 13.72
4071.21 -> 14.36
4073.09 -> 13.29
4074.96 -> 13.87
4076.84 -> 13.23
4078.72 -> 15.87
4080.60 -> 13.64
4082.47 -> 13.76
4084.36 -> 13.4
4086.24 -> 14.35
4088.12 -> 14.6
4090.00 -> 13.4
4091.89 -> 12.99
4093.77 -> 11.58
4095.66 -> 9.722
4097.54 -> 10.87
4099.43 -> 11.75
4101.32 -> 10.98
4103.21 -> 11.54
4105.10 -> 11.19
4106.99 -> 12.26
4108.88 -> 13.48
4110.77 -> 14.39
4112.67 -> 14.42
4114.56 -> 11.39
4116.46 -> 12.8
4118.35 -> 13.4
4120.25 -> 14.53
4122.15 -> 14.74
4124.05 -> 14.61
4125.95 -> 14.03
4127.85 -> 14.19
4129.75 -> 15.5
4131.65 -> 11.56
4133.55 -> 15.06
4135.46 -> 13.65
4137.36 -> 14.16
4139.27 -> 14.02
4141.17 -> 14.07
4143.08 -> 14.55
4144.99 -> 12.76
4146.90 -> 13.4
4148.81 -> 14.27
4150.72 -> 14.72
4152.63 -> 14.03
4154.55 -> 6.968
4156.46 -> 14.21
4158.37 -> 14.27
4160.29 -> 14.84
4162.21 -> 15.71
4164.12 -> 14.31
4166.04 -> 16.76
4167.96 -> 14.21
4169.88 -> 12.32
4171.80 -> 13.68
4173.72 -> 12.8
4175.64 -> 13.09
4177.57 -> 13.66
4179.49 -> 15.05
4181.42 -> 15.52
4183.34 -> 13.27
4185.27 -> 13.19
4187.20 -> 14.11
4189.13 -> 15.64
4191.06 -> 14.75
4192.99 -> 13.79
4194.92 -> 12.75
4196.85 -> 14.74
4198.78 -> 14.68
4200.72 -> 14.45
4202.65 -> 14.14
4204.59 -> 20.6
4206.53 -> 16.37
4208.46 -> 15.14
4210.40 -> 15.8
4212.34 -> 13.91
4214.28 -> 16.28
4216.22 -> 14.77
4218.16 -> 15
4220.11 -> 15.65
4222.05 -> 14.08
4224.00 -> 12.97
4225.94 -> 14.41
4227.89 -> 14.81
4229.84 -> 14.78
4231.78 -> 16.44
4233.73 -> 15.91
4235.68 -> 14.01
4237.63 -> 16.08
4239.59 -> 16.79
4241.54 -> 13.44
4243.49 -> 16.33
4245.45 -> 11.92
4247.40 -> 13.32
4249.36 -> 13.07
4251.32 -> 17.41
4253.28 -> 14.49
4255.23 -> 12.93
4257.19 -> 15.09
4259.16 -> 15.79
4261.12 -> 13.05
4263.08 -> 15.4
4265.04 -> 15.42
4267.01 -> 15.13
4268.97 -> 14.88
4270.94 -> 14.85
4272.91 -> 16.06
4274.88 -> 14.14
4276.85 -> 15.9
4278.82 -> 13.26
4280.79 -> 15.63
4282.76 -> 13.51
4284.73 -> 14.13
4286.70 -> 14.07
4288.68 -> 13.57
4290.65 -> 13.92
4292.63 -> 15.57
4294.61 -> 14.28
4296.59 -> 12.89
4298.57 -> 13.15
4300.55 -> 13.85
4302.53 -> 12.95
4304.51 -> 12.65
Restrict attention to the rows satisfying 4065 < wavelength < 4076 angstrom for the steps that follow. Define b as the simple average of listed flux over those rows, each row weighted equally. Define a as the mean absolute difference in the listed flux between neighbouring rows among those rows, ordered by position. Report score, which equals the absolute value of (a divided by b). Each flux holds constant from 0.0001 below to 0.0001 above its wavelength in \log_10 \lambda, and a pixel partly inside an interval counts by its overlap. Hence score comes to 0.05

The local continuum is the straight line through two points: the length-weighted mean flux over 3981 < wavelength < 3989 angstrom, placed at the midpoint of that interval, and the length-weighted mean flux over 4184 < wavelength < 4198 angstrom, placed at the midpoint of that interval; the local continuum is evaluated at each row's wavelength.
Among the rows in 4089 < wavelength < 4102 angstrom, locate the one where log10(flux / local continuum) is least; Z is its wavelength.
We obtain 4095.66 angstrom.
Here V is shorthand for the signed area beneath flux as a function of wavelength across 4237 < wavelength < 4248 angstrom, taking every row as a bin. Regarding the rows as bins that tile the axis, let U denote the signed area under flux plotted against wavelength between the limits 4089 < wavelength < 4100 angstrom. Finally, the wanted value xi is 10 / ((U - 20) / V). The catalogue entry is 14.8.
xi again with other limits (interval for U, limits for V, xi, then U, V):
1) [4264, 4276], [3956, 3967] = 7.6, 181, 122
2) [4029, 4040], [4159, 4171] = 11.2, 178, 176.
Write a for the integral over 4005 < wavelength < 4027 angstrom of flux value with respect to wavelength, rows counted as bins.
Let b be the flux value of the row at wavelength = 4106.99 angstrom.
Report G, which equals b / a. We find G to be 0.035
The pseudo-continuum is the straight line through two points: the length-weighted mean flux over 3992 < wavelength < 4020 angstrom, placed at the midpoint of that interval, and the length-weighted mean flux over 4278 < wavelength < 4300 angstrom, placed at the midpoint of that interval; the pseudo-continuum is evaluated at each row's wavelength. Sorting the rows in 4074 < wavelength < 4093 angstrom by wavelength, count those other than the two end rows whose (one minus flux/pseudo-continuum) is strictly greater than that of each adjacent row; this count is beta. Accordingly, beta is 3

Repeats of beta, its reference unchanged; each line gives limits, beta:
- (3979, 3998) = 2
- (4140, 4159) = 2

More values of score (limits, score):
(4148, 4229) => 0.11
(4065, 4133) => 0.08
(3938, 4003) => 0.11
